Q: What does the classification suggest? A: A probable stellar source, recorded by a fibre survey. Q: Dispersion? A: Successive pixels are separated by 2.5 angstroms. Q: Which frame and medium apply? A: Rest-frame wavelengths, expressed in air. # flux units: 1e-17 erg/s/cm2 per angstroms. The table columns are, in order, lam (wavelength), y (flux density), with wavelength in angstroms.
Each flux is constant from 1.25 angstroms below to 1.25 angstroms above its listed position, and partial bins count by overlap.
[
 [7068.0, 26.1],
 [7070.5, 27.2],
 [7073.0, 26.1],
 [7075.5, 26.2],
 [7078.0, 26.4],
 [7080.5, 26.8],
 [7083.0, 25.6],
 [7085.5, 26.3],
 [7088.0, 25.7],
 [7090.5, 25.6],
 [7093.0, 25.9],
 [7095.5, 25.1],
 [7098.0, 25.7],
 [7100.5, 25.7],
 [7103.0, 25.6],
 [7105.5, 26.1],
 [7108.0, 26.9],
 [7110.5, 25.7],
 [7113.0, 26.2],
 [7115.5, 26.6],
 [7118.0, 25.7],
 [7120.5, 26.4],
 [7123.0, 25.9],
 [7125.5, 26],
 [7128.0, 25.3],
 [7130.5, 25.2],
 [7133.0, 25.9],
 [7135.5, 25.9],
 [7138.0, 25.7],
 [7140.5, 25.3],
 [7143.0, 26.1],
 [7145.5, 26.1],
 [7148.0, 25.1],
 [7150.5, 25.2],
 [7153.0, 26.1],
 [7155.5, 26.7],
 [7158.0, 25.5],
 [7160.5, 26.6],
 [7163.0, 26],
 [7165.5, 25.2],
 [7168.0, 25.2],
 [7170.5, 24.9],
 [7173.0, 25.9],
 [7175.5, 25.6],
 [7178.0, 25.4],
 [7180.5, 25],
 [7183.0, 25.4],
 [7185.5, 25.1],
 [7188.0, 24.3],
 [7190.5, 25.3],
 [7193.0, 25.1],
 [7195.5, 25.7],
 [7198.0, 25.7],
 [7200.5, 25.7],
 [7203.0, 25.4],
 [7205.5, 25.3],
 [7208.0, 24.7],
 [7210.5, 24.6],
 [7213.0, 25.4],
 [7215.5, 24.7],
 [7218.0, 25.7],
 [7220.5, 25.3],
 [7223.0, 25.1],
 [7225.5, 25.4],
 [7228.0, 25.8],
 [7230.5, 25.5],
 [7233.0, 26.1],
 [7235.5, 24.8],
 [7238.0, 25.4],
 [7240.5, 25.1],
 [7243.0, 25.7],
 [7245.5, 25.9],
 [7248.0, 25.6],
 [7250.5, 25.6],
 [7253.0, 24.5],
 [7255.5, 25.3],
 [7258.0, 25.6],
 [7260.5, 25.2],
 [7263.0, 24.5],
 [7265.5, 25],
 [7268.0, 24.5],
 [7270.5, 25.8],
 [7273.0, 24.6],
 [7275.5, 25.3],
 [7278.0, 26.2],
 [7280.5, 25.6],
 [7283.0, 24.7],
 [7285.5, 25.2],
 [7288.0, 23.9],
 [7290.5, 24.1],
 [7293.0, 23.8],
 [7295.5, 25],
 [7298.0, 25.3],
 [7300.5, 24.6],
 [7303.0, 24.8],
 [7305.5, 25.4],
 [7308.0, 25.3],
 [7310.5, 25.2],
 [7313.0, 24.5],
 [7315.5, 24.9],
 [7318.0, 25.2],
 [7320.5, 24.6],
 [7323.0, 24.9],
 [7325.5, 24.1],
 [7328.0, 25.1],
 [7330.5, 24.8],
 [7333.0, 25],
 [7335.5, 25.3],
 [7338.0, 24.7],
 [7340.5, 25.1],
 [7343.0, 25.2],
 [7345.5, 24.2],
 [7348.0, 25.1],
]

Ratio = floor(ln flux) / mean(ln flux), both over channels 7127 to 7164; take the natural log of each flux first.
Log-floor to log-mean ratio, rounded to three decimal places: 0.992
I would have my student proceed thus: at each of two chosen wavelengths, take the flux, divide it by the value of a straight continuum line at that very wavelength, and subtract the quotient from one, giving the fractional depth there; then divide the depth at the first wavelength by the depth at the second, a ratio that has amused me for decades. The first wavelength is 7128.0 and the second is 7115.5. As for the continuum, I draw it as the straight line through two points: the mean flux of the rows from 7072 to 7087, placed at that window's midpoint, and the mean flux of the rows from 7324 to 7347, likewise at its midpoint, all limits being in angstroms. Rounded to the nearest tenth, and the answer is -1.2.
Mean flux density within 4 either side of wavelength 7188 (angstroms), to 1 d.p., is 24.9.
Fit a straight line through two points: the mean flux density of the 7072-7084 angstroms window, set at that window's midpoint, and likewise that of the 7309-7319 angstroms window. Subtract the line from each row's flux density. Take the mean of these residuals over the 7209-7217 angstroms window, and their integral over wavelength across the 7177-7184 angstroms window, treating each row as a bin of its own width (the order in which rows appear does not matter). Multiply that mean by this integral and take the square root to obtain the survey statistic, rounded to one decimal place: 1.3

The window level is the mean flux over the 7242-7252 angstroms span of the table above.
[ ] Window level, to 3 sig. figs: 25.7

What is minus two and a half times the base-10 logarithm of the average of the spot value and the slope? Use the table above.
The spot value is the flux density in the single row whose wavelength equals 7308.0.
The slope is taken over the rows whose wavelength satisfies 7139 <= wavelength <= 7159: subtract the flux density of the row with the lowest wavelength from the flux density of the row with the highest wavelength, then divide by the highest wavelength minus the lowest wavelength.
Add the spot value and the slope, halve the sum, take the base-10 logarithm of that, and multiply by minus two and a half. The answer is -2.76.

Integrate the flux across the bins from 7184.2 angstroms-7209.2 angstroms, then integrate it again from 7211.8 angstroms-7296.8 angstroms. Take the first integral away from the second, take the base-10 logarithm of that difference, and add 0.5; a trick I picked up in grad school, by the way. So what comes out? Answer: 3.68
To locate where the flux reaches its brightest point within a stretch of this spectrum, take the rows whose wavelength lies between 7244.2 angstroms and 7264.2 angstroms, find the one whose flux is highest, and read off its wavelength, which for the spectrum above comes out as 7245.5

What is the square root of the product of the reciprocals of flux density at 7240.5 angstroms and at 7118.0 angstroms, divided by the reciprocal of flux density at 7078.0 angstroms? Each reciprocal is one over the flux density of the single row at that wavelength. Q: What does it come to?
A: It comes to 1.039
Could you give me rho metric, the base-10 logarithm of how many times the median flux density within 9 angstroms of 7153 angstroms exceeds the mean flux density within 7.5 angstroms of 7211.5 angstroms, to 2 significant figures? 0.018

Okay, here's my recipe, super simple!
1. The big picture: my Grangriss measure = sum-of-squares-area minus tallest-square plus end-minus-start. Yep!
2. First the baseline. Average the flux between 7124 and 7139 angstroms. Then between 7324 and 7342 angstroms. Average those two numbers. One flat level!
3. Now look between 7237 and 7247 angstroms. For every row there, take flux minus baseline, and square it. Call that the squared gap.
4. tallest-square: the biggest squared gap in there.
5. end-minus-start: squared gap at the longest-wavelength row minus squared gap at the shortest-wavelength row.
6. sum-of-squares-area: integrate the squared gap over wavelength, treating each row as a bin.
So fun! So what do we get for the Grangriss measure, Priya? 1.6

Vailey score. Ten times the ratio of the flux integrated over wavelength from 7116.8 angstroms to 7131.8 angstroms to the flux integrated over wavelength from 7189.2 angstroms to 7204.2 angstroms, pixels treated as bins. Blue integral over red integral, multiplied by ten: 10.1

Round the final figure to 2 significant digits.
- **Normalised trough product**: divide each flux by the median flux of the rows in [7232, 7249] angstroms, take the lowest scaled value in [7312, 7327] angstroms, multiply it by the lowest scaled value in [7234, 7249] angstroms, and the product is 0.91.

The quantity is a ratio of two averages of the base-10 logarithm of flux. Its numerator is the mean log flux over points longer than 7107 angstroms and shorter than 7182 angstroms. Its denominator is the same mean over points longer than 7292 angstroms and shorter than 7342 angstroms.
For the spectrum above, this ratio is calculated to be 1.011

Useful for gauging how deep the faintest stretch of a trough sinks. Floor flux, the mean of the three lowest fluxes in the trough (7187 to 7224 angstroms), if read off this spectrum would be 24.5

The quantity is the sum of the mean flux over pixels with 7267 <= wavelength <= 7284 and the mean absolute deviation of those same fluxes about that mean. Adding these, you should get 25.8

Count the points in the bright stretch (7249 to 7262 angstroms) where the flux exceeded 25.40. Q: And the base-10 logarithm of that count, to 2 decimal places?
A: 0.30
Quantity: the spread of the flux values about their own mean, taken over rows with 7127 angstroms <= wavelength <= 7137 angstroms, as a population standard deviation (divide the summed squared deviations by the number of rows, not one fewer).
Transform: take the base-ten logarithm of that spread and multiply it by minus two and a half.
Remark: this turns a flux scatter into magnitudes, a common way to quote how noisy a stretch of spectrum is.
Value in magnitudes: 1.2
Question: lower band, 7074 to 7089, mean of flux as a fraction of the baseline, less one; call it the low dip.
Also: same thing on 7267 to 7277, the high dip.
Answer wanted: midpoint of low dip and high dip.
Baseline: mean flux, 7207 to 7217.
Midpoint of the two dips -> 0.0305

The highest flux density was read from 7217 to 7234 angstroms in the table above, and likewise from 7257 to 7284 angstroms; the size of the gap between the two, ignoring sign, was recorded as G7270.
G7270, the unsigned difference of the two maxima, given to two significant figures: 0.10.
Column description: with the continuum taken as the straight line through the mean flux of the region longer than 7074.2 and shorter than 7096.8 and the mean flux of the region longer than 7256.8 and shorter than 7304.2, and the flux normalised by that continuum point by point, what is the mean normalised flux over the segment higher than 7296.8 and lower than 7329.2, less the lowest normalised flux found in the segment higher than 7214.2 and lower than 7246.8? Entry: 0.029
